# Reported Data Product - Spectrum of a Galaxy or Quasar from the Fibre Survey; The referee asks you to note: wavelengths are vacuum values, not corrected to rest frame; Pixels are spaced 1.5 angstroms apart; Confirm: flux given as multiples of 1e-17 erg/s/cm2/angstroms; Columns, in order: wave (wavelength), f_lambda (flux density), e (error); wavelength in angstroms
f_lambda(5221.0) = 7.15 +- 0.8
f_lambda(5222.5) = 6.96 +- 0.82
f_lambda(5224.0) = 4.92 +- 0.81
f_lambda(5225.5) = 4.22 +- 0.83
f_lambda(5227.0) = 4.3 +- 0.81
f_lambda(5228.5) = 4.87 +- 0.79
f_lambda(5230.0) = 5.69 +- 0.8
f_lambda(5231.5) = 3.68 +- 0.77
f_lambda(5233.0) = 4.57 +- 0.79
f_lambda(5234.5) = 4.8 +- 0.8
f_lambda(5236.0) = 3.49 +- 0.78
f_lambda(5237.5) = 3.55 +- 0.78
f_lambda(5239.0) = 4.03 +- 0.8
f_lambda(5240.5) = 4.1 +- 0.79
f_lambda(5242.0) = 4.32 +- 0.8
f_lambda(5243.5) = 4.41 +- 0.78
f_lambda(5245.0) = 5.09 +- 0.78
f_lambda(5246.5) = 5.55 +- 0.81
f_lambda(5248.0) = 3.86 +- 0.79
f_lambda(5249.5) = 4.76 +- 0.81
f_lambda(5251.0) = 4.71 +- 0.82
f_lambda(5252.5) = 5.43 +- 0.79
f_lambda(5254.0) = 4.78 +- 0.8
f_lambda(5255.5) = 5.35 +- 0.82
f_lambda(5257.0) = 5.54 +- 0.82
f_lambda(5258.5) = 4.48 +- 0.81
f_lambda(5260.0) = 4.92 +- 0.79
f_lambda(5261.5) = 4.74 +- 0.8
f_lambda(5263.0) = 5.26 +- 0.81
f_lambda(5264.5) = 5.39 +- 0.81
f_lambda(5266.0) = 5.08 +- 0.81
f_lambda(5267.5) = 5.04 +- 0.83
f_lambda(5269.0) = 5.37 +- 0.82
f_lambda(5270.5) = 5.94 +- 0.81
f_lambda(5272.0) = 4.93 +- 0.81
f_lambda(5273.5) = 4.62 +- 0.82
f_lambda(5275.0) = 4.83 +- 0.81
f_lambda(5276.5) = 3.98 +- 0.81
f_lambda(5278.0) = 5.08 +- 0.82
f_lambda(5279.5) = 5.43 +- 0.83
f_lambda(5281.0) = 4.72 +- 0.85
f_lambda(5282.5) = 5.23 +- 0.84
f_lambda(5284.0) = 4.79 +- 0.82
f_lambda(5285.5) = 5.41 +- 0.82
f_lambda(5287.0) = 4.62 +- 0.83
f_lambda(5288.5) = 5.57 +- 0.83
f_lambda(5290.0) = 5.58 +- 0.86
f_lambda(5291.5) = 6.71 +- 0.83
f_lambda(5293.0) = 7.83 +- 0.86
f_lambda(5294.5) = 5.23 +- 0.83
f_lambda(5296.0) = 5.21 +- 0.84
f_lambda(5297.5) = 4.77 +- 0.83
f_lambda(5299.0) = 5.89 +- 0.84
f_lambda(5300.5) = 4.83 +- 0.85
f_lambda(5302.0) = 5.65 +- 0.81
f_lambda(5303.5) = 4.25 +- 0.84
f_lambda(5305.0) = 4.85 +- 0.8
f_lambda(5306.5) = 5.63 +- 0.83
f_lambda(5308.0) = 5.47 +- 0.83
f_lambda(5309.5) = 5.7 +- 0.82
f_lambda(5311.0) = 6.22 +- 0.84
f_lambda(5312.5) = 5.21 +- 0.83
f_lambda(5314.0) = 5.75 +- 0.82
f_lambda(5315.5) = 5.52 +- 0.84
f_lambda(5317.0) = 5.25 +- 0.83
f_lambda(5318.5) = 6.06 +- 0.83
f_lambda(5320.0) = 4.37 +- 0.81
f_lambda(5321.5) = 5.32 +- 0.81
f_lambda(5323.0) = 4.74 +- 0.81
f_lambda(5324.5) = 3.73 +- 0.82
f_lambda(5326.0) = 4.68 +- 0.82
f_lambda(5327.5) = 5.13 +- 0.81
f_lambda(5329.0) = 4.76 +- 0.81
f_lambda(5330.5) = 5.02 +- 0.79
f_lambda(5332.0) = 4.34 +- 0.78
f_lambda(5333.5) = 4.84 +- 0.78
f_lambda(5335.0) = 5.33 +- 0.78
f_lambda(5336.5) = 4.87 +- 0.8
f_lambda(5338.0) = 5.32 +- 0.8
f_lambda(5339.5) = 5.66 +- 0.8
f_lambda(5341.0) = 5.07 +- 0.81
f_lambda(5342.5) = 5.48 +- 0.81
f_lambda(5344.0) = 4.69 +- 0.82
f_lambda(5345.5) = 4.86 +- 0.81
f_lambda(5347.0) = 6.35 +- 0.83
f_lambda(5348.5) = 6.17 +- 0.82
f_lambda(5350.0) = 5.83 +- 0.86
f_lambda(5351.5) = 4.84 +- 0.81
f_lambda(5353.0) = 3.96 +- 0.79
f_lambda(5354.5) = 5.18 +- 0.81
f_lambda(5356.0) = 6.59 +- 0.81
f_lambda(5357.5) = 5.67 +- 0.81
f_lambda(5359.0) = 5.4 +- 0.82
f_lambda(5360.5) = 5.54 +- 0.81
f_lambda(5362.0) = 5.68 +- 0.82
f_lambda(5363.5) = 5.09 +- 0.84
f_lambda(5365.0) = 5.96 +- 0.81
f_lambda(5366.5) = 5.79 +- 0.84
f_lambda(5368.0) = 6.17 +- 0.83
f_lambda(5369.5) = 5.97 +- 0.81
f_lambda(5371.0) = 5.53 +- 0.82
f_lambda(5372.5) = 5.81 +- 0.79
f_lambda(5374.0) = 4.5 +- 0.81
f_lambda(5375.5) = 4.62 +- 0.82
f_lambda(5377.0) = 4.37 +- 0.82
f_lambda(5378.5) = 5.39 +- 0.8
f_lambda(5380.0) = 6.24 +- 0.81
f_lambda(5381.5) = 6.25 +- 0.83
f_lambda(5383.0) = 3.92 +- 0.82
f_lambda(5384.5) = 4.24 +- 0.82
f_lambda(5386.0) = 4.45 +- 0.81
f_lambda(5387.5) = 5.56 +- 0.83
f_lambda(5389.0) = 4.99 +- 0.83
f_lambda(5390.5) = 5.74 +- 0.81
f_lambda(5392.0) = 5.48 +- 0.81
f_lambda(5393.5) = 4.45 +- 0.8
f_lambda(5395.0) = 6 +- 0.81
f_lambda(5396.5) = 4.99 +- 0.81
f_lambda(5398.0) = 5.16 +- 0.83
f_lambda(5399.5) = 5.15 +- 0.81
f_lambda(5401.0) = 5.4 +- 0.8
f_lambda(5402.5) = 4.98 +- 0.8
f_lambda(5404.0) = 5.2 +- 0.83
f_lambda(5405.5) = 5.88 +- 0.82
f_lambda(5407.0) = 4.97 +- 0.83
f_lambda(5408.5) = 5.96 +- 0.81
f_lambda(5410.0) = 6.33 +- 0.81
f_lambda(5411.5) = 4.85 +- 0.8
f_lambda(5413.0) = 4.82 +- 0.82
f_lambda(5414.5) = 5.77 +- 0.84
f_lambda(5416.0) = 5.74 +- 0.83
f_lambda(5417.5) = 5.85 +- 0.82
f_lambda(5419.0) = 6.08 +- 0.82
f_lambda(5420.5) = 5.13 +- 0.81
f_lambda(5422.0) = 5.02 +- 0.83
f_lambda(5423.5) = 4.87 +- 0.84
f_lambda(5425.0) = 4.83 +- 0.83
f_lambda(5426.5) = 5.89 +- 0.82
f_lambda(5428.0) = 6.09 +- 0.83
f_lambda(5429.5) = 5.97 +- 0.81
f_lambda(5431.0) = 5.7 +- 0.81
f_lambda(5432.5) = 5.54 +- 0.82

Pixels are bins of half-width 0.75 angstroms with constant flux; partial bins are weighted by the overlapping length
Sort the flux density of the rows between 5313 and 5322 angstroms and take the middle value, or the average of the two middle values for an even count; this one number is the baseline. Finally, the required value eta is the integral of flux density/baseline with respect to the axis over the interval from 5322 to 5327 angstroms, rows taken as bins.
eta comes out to 4.1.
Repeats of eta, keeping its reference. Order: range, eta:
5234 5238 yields 2.9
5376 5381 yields 4.9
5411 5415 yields 3.8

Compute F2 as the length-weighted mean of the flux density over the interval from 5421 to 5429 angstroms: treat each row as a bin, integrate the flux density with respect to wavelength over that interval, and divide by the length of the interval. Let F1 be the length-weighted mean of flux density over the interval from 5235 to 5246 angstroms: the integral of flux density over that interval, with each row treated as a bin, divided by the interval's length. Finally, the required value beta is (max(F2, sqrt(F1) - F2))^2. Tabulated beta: 28.7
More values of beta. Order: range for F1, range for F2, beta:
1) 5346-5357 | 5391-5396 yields 28.3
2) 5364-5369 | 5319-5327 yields 21.5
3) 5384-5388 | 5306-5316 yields 31.9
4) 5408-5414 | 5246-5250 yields 21.8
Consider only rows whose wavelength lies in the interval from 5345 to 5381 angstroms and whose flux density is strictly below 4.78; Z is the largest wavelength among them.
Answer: 5377.0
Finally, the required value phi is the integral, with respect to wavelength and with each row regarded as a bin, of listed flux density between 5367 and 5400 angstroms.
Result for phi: 173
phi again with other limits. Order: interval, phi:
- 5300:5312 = 64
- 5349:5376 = 148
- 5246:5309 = 326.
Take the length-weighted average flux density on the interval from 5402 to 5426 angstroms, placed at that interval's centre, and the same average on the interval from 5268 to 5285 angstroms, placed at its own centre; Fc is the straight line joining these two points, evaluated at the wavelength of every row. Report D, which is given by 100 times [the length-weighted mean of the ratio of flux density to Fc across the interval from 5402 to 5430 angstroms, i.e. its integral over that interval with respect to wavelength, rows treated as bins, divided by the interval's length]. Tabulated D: 101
